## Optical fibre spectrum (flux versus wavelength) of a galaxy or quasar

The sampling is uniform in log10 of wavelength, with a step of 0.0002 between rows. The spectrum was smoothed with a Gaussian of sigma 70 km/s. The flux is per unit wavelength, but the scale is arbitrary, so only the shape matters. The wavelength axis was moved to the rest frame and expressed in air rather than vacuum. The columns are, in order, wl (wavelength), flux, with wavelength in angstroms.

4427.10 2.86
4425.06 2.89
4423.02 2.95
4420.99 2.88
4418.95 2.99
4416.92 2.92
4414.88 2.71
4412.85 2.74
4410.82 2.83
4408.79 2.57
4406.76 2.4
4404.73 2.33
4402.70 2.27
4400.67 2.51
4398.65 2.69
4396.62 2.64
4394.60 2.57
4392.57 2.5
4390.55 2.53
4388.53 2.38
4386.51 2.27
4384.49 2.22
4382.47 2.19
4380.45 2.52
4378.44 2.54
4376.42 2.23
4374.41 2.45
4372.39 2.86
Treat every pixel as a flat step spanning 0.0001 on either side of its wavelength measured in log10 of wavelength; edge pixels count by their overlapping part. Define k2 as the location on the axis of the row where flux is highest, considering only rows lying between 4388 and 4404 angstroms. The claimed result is 4398.65 angstroms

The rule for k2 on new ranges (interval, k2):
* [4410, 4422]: 4418.95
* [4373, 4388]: 4378.44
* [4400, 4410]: 4408.79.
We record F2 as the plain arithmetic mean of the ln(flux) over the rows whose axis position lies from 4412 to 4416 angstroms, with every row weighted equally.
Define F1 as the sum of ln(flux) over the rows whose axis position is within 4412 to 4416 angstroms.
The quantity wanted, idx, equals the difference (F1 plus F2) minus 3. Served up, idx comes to 0.01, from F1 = 2.0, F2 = 1.00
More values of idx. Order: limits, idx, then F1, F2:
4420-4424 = 0.21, 2.1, 1.07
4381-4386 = -0.63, 1.6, 0.79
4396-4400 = -0.06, 2.0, 0.98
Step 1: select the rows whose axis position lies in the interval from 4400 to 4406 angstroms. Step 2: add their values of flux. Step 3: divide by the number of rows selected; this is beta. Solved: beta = 2.37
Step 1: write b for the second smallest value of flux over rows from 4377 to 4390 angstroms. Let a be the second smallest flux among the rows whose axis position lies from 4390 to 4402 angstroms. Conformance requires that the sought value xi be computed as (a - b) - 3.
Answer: -2.7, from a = 2.51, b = 2.22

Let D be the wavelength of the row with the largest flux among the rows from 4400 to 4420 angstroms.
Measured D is 4418.95 angstroms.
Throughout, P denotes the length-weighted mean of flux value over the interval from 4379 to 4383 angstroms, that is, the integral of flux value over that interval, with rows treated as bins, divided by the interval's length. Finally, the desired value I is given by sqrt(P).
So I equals 1.55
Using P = 2.40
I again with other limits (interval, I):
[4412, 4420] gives 1.69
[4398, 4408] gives 1.56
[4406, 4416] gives 1.63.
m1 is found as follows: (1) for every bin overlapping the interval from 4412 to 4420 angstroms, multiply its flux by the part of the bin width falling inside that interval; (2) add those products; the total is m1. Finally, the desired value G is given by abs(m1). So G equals 23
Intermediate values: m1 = 23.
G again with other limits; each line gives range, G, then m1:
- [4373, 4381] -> 20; 20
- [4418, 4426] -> 23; 23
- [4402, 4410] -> 19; 19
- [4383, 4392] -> 21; 21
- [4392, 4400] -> 21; 21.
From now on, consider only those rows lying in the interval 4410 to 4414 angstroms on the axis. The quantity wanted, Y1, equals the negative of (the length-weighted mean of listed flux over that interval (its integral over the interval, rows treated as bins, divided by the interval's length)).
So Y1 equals -2.8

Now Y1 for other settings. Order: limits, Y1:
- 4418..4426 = -2.9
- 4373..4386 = -2.4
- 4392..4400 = -2.6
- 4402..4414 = -2.5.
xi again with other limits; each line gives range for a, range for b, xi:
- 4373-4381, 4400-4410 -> -2.9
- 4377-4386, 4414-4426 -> -3.7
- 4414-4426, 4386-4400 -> -2.5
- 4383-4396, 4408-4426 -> -3.4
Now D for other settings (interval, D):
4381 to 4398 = 4396.62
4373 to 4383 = 4378.44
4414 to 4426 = 4418.95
